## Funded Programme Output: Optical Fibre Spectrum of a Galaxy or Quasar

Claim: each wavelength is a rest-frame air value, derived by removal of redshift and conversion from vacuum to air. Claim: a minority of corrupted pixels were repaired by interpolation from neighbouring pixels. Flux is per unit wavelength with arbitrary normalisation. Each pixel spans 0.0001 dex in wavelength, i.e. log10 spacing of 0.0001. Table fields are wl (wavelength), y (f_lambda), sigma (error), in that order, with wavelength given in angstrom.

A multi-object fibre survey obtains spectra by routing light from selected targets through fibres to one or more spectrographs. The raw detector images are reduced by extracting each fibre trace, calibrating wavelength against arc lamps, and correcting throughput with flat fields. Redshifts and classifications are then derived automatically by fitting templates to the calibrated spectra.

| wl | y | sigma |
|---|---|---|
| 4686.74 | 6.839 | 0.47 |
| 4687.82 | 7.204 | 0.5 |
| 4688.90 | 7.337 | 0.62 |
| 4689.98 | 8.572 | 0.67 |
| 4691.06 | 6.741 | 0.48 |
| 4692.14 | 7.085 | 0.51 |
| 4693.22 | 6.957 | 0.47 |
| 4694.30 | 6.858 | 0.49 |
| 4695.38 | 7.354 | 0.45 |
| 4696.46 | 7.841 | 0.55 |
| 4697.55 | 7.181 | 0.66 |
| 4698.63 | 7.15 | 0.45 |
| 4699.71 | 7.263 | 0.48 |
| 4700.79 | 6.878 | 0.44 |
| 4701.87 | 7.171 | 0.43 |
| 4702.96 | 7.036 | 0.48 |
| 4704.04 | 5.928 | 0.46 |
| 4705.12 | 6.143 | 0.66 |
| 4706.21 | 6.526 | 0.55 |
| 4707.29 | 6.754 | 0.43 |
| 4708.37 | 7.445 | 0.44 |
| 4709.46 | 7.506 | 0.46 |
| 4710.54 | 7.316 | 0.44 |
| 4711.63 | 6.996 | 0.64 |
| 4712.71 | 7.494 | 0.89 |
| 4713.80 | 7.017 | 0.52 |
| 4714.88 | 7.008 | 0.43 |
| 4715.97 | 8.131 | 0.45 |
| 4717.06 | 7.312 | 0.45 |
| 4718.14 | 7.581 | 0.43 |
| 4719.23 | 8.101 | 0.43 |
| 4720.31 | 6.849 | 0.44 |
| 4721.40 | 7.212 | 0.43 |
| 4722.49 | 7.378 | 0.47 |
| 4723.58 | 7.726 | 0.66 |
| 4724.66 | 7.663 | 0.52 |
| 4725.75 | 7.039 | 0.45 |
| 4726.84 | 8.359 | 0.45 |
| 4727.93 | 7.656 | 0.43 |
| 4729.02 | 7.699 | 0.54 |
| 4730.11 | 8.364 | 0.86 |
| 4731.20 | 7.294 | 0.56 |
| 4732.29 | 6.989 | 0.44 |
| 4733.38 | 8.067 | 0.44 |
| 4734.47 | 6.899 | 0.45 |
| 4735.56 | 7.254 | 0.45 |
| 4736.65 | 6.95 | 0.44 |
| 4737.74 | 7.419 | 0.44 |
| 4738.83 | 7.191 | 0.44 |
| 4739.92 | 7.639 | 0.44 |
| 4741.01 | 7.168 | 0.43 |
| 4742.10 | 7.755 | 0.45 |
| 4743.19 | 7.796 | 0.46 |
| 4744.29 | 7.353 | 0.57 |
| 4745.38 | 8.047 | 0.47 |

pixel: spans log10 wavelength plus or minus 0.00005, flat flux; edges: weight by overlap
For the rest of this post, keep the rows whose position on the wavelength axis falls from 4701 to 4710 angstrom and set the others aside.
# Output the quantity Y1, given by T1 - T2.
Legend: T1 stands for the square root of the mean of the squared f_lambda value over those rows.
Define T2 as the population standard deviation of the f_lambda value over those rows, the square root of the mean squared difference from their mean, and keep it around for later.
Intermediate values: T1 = 6.84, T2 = 0.54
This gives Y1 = 6.29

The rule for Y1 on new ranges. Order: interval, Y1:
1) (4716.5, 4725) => 7.13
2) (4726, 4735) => 7.15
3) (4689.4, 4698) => 6.78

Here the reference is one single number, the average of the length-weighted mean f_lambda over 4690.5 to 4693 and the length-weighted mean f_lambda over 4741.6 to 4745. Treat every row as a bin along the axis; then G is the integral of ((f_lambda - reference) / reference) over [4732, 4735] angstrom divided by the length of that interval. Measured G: 0.01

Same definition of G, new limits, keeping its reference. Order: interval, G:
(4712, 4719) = 0.02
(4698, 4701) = -0.02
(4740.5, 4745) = 0.03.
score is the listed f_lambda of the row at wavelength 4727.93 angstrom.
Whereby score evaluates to 7.656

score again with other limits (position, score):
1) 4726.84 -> 8.359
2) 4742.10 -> 7.755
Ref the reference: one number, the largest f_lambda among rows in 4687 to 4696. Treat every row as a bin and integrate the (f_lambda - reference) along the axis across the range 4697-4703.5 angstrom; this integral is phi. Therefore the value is -9.5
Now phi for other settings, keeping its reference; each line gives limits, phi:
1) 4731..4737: -7.9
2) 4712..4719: -7.9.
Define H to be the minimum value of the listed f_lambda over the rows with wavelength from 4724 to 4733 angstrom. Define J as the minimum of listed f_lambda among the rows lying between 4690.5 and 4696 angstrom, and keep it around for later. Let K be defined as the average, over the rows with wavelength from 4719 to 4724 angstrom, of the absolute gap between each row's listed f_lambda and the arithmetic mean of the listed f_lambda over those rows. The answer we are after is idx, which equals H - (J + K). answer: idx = -0.12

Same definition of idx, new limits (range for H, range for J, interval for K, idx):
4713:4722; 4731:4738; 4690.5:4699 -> -0.29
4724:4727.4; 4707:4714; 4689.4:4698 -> -0.16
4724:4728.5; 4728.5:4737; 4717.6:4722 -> -0.27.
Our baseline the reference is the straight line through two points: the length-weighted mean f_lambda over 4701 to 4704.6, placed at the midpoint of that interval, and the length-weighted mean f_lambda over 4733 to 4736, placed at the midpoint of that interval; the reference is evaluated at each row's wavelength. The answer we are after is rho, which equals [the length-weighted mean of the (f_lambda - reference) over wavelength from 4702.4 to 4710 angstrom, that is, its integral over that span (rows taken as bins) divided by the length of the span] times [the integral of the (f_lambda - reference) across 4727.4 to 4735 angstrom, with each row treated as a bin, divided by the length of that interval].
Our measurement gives -0.009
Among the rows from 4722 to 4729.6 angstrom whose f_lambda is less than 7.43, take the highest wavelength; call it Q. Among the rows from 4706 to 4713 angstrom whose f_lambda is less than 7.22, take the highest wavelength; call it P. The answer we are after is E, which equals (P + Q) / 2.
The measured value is 4718.7 angstrom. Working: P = 4711.63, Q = 4725.75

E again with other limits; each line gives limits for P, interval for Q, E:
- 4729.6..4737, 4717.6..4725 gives 4729.6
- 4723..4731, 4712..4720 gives 4721.4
